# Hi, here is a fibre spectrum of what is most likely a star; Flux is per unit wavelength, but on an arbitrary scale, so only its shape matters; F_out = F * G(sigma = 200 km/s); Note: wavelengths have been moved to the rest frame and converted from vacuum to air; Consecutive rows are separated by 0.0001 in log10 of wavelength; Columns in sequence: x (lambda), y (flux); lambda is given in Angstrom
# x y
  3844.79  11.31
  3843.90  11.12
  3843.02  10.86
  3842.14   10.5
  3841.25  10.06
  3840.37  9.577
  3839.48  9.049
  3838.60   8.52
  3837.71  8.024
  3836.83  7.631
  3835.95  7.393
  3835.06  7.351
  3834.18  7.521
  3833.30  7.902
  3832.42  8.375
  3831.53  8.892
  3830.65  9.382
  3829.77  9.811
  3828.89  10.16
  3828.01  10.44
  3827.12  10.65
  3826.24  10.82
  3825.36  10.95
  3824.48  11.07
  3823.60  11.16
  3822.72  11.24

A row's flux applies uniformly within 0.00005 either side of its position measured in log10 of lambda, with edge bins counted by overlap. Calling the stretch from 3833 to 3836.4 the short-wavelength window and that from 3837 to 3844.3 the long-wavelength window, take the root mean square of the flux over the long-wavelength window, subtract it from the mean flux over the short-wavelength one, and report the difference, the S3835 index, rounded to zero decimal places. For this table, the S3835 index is -2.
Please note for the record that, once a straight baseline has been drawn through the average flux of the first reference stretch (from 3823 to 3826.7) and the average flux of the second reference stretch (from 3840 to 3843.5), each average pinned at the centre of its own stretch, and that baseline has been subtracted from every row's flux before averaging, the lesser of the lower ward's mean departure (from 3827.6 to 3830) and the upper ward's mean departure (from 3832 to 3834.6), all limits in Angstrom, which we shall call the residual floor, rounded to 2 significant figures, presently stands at -2.7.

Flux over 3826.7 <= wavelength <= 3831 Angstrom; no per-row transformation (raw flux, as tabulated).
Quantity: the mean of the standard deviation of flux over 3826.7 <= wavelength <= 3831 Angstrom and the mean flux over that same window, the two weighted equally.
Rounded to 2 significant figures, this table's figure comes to 5.3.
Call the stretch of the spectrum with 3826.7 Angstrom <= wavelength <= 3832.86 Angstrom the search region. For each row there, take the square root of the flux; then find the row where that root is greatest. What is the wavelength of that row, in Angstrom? 3827.12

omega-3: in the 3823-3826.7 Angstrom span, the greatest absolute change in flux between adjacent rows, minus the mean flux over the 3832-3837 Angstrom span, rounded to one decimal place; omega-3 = -7.6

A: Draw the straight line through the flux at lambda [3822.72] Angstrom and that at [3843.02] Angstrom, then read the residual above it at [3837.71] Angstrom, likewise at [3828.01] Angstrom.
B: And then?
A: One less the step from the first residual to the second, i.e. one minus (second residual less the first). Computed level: -1.2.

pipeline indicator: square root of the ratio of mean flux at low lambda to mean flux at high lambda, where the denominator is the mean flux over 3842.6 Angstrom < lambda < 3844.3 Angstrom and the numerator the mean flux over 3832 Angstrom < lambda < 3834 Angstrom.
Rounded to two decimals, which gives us 0.86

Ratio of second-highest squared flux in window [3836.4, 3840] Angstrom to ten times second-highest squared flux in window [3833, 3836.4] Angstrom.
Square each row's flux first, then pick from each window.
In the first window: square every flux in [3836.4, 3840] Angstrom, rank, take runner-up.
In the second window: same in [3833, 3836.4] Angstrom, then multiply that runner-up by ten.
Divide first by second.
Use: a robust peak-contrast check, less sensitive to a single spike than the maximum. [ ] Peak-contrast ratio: 0.128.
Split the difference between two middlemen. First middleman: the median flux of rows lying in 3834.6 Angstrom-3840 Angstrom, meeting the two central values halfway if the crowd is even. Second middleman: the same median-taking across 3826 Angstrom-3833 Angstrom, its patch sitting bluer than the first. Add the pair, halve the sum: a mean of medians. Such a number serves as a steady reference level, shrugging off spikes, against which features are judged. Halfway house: 8.9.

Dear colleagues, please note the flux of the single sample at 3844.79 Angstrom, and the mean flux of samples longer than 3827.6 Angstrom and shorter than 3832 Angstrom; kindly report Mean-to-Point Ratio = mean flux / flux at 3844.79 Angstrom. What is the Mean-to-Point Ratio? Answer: 0.86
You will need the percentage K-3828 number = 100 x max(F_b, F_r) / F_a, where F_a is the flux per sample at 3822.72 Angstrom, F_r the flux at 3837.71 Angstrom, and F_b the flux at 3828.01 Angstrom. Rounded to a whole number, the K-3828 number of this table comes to 93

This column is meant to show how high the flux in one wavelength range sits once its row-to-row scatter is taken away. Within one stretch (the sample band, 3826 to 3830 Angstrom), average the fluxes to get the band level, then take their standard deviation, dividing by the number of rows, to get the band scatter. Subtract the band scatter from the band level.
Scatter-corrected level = 10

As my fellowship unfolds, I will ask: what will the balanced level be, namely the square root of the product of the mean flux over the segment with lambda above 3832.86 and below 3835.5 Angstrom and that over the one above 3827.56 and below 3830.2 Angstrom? 8.8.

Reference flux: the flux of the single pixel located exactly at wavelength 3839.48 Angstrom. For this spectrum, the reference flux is 9.049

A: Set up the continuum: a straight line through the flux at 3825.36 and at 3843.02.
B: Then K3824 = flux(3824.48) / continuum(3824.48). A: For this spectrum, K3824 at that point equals 1.01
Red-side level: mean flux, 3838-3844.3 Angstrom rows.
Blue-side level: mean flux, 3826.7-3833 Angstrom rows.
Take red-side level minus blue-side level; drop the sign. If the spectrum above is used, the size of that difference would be 0.3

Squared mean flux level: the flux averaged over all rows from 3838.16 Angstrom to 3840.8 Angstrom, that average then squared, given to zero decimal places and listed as 82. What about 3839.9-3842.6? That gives 101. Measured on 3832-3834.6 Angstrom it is 63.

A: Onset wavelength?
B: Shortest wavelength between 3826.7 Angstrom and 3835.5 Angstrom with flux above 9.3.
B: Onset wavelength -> 3827.12 Angstrom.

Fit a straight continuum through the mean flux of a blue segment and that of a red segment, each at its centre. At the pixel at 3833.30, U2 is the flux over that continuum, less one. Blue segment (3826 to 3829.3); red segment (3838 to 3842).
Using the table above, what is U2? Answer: -0.21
